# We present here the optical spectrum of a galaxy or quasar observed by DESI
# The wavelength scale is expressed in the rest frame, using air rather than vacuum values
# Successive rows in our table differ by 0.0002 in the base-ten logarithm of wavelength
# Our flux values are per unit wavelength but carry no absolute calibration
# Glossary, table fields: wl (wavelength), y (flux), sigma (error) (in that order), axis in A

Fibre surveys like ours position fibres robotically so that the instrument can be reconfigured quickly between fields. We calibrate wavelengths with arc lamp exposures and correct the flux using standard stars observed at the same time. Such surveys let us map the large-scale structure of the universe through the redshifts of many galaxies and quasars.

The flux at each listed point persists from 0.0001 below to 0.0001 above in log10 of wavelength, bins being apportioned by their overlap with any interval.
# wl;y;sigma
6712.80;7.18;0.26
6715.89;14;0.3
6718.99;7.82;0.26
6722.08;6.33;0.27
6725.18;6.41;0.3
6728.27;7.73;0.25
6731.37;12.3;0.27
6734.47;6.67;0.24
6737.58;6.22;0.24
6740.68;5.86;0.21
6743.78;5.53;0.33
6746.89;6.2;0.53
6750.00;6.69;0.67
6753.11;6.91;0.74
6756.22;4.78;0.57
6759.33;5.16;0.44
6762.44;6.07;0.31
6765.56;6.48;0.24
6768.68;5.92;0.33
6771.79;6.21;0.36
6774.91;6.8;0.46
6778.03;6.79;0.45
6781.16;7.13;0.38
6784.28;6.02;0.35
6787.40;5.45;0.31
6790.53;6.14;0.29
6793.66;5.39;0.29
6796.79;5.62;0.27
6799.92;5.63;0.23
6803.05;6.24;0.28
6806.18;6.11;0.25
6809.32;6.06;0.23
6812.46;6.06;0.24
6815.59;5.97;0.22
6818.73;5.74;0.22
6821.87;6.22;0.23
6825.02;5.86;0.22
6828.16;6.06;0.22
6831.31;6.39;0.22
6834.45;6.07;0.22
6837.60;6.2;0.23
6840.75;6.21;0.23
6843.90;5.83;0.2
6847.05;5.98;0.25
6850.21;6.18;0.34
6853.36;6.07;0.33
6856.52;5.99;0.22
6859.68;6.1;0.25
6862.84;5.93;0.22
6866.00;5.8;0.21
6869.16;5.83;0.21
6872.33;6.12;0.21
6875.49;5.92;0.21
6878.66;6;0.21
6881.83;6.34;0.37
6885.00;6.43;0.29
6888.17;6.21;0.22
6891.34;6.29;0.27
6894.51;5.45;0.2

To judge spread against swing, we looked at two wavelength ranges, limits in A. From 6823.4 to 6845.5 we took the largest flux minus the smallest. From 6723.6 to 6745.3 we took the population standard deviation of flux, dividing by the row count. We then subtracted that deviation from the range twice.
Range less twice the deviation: -3.8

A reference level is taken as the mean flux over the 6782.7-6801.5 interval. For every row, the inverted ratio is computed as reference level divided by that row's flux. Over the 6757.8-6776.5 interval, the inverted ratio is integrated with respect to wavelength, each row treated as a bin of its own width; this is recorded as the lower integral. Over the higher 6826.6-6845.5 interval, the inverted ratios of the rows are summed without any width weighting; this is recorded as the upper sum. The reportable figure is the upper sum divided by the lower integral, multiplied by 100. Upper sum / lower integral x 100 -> 31.8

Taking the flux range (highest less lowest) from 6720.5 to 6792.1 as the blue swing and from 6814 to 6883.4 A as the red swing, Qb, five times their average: 20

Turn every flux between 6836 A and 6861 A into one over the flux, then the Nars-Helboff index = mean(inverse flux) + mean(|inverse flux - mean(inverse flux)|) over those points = 0.168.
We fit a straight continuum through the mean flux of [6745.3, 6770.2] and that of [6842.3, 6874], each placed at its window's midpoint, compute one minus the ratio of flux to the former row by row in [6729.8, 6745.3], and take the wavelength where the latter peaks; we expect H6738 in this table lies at 6743.78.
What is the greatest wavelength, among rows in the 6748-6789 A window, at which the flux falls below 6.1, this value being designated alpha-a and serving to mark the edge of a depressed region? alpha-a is 6787.40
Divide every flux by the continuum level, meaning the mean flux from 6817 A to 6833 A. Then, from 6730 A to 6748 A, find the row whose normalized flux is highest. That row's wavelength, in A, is 6731.37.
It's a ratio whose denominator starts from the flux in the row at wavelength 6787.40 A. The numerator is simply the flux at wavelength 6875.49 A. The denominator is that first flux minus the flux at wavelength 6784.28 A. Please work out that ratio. -10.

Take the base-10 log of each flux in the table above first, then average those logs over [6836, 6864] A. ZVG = 0.782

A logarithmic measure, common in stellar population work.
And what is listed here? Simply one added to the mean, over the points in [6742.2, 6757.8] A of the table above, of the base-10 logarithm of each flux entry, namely 1.78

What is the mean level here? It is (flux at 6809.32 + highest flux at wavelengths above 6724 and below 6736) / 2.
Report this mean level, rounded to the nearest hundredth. 9.18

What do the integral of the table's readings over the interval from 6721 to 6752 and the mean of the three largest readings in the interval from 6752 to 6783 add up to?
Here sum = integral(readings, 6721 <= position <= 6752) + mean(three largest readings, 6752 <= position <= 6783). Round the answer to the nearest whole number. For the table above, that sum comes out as 224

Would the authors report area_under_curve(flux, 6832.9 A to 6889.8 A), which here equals 345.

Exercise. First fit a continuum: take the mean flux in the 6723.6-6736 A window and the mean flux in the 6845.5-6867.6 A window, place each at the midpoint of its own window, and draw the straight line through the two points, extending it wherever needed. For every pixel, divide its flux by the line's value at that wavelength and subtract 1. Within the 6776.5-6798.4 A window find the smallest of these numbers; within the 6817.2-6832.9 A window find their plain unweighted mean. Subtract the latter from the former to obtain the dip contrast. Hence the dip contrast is -0.17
